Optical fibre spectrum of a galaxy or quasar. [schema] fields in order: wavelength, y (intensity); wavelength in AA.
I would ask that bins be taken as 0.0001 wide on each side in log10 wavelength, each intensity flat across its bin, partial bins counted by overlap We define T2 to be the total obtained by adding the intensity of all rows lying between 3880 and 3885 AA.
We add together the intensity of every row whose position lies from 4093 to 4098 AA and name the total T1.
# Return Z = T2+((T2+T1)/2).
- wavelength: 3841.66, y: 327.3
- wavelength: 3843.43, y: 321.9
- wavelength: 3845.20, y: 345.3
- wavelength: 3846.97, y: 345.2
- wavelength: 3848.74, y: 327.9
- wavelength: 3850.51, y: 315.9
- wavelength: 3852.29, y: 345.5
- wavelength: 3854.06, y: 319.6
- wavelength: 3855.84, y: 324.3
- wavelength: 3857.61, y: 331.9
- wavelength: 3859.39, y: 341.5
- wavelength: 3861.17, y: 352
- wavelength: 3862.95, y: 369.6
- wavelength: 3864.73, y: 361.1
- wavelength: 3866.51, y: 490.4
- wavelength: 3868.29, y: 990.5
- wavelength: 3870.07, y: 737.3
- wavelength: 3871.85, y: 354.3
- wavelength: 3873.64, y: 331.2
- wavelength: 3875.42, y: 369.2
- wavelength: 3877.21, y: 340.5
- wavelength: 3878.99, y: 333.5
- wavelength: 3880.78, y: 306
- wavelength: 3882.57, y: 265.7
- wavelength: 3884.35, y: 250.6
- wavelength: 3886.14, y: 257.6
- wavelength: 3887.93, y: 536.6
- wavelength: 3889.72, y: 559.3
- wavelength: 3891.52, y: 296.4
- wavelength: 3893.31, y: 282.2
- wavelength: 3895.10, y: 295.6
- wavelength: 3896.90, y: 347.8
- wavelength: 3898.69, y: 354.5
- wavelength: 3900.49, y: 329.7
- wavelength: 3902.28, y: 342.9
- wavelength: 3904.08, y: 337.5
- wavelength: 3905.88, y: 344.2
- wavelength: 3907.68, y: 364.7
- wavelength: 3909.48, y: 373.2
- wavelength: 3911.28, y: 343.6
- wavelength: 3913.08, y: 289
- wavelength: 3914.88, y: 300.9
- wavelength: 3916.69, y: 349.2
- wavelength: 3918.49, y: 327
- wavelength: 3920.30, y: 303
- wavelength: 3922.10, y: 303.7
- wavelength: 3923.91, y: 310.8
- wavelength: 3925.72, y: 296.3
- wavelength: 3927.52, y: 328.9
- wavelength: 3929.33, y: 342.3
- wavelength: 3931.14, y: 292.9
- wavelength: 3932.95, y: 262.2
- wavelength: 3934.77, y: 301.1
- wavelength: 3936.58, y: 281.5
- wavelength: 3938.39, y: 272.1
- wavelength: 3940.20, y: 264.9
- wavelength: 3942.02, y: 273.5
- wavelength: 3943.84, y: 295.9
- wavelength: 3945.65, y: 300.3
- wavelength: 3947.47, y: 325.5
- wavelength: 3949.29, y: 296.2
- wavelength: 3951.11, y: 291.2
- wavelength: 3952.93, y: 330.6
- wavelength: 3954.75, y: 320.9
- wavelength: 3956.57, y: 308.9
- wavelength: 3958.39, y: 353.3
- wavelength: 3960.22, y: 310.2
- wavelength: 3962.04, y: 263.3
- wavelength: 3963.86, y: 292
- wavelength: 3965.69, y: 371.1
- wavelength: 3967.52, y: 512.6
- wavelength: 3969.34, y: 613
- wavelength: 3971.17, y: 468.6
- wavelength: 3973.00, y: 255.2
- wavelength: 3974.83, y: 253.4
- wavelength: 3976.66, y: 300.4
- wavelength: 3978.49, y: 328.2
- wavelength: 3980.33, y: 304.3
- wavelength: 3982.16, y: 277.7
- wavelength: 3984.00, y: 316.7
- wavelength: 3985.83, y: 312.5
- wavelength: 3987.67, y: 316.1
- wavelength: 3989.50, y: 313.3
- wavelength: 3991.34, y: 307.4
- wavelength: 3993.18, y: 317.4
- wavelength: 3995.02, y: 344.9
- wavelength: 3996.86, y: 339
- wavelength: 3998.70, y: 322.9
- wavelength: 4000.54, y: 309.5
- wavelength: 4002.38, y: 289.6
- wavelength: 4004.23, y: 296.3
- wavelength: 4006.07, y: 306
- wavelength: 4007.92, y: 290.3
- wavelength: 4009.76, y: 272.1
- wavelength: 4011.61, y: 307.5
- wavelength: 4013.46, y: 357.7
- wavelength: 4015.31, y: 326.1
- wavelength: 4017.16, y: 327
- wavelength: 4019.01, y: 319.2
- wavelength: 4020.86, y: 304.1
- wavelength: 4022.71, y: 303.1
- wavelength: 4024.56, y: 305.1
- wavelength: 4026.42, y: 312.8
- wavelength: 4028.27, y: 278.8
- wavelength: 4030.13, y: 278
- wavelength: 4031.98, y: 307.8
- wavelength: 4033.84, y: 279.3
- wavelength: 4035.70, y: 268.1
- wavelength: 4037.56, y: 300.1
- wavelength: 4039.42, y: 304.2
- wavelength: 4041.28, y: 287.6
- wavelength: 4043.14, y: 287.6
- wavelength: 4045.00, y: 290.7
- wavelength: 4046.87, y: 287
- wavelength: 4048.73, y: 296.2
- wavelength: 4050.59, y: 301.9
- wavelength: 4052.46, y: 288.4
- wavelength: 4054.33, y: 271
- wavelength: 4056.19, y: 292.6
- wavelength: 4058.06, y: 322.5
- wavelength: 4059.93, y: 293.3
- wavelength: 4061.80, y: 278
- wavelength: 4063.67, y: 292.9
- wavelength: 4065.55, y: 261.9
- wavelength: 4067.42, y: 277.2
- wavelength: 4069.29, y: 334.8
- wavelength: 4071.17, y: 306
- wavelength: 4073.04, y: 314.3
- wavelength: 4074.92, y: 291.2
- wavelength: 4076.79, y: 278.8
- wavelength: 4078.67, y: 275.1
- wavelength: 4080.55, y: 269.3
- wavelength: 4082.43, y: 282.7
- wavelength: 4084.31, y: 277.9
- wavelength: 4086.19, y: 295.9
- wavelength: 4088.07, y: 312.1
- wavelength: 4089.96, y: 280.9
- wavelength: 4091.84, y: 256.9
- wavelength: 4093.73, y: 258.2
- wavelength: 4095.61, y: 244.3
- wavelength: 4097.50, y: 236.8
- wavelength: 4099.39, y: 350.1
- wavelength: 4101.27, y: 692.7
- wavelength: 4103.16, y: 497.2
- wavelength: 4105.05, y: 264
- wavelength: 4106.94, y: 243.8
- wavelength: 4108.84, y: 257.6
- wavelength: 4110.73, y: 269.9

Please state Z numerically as 1603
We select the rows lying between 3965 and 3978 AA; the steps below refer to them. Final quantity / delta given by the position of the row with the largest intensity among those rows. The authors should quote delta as 3969.34 AA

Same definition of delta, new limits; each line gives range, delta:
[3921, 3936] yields 3929.33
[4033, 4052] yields 4039.42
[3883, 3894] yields 3889.72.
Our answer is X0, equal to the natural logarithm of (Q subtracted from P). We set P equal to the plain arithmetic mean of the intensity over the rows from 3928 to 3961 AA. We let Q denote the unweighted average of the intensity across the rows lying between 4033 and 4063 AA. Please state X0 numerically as 2.4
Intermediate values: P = 301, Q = 291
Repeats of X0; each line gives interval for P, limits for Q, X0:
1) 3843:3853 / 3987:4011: 3.2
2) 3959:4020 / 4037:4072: 3.6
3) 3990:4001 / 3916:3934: 2.5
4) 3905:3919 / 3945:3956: 3.2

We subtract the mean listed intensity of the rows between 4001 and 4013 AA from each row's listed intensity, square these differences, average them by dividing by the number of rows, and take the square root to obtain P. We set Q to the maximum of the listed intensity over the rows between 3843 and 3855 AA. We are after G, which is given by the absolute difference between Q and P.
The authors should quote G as 334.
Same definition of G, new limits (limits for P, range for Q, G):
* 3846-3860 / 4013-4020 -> 347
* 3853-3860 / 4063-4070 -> 327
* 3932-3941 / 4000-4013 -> 295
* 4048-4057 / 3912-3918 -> 339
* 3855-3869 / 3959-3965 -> 98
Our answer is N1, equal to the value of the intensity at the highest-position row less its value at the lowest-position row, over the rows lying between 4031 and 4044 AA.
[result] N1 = -20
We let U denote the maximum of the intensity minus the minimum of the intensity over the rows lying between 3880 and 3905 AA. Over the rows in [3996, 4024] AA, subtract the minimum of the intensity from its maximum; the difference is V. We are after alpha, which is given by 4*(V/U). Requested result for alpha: 1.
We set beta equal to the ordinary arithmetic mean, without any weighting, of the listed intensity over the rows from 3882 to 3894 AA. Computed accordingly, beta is 350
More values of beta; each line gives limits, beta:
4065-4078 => 295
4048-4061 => 295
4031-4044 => 291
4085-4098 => 269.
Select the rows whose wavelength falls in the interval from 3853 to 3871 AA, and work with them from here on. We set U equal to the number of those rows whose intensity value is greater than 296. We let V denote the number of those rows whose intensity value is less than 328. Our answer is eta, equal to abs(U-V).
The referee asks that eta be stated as 8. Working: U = 10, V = 2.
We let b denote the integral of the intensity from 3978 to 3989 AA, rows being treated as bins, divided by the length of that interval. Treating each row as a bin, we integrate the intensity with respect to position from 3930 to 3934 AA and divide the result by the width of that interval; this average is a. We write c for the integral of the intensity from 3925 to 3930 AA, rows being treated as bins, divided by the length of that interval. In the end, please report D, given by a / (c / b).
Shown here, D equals 269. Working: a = 282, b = 309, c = 323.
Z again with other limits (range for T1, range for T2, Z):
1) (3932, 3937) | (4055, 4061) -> 1785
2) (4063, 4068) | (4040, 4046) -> 1715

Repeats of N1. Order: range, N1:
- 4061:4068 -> -1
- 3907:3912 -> -21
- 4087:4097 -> -68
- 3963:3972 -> 177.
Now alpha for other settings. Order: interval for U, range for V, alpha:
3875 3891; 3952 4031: 5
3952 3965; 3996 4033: 4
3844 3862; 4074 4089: 5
